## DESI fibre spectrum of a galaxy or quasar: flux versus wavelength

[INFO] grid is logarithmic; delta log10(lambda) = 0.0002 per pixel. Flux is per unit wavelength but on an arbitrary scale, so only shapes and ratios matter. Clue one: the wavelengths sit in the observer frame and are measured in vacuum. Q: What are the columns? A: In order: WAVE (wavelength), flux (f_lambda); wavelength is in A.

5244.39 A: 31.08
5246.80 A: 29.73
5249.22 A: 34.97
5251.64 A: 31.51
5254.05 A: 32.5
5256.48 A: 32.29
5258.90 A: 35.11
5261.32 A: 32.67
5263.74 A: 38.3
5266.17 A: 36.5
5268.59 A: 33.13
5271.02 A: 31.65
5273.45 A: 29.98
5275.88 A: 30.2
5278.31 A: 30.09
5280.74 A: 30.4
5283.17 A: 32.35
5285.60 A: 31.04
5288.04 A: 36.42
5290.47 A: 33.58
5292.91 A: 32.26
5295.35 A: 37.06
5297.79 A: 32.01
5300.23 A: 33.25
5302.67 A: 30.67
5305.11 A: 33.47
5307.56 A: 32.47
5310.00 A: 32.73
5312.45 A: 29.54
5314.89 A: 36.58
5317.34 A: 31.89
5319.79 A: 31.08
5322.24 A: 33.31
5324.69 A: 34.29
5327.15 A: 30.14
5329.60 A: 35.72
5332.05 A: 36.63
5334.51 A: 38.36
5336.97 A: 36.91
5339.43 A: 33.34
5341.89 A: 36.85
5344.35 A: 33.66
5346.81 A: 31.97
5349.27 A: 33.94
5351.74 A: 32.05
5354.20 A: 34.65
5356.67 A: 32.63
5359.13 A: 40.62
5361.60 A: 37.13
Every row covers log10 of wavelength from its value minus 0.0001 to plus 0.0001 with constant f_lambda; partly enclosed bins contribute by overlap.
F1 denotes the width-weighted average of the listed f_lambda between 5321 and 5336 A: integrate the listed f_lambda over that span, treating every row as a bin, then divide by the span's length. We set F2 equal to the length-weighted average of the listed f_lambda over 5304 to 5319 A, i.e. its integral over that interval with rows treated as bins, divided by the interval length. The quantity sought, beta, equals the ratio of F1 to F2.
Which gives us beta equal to 1.06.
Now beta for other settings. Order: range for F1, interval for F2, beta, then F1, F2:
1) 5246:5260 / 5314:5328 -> 1.00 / 32.7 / 32.8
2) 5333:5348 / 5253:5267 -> 1.02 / 35.2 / 34.5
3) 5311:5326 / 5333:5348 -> 0.93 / 32.8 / 35.2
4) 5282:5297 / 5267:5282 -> 1.09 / 33.7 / 31.1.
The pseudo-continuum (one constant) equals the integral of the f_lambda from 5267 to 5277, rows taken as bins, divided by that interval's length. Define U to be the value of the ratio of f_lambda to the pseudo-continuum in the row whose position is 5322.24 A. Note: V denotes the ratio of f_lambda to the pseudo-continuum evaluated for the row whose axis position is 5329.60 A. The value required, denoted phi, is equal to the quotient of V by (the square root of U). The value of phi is 1.10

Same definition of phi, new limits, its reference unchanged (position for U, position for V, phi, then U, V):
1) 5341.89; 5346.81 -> 0.94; 1.17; 1.02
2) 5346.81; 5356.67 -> 1.03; 1.02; 1.04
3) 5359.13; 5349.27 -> 0.95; 1.29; 1.08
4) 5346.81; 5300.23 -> 1.05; 1.02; 1.06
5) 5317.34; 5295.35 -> 1.17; 1.01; 1.18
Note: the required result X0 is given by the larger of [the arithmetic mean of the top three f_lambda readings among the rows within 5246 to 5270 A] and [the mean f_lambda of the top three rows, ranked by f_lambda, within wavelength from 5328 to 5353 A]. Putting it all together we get 37.4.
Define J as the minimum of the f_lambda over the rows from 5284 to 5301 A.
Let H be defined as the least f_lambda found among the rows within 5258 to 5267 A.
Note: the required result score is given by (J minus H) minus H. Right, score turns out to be -34.3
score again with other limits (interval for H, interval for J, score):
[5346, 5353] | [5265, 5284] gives -34.0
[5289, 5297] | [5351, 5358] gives -32.5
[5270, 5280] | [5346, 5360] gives -28.0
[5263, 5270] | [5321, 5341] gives -36.1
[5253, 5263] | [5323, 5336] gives -34.4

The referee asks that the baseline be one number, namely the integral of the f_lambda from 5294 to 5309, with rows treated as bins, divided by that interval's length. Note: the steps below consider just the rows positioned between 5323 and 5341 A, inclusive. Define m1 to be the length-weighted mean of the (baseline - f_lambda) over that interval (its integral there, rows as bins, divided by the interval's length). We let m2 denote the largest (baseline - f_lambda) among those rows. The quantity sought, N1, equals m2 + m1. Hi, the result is 1.1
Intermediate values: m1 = -1.9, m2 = 3.0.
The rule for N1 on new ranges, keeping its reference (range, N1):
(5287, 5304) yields 2.0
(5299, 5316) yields 4.1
